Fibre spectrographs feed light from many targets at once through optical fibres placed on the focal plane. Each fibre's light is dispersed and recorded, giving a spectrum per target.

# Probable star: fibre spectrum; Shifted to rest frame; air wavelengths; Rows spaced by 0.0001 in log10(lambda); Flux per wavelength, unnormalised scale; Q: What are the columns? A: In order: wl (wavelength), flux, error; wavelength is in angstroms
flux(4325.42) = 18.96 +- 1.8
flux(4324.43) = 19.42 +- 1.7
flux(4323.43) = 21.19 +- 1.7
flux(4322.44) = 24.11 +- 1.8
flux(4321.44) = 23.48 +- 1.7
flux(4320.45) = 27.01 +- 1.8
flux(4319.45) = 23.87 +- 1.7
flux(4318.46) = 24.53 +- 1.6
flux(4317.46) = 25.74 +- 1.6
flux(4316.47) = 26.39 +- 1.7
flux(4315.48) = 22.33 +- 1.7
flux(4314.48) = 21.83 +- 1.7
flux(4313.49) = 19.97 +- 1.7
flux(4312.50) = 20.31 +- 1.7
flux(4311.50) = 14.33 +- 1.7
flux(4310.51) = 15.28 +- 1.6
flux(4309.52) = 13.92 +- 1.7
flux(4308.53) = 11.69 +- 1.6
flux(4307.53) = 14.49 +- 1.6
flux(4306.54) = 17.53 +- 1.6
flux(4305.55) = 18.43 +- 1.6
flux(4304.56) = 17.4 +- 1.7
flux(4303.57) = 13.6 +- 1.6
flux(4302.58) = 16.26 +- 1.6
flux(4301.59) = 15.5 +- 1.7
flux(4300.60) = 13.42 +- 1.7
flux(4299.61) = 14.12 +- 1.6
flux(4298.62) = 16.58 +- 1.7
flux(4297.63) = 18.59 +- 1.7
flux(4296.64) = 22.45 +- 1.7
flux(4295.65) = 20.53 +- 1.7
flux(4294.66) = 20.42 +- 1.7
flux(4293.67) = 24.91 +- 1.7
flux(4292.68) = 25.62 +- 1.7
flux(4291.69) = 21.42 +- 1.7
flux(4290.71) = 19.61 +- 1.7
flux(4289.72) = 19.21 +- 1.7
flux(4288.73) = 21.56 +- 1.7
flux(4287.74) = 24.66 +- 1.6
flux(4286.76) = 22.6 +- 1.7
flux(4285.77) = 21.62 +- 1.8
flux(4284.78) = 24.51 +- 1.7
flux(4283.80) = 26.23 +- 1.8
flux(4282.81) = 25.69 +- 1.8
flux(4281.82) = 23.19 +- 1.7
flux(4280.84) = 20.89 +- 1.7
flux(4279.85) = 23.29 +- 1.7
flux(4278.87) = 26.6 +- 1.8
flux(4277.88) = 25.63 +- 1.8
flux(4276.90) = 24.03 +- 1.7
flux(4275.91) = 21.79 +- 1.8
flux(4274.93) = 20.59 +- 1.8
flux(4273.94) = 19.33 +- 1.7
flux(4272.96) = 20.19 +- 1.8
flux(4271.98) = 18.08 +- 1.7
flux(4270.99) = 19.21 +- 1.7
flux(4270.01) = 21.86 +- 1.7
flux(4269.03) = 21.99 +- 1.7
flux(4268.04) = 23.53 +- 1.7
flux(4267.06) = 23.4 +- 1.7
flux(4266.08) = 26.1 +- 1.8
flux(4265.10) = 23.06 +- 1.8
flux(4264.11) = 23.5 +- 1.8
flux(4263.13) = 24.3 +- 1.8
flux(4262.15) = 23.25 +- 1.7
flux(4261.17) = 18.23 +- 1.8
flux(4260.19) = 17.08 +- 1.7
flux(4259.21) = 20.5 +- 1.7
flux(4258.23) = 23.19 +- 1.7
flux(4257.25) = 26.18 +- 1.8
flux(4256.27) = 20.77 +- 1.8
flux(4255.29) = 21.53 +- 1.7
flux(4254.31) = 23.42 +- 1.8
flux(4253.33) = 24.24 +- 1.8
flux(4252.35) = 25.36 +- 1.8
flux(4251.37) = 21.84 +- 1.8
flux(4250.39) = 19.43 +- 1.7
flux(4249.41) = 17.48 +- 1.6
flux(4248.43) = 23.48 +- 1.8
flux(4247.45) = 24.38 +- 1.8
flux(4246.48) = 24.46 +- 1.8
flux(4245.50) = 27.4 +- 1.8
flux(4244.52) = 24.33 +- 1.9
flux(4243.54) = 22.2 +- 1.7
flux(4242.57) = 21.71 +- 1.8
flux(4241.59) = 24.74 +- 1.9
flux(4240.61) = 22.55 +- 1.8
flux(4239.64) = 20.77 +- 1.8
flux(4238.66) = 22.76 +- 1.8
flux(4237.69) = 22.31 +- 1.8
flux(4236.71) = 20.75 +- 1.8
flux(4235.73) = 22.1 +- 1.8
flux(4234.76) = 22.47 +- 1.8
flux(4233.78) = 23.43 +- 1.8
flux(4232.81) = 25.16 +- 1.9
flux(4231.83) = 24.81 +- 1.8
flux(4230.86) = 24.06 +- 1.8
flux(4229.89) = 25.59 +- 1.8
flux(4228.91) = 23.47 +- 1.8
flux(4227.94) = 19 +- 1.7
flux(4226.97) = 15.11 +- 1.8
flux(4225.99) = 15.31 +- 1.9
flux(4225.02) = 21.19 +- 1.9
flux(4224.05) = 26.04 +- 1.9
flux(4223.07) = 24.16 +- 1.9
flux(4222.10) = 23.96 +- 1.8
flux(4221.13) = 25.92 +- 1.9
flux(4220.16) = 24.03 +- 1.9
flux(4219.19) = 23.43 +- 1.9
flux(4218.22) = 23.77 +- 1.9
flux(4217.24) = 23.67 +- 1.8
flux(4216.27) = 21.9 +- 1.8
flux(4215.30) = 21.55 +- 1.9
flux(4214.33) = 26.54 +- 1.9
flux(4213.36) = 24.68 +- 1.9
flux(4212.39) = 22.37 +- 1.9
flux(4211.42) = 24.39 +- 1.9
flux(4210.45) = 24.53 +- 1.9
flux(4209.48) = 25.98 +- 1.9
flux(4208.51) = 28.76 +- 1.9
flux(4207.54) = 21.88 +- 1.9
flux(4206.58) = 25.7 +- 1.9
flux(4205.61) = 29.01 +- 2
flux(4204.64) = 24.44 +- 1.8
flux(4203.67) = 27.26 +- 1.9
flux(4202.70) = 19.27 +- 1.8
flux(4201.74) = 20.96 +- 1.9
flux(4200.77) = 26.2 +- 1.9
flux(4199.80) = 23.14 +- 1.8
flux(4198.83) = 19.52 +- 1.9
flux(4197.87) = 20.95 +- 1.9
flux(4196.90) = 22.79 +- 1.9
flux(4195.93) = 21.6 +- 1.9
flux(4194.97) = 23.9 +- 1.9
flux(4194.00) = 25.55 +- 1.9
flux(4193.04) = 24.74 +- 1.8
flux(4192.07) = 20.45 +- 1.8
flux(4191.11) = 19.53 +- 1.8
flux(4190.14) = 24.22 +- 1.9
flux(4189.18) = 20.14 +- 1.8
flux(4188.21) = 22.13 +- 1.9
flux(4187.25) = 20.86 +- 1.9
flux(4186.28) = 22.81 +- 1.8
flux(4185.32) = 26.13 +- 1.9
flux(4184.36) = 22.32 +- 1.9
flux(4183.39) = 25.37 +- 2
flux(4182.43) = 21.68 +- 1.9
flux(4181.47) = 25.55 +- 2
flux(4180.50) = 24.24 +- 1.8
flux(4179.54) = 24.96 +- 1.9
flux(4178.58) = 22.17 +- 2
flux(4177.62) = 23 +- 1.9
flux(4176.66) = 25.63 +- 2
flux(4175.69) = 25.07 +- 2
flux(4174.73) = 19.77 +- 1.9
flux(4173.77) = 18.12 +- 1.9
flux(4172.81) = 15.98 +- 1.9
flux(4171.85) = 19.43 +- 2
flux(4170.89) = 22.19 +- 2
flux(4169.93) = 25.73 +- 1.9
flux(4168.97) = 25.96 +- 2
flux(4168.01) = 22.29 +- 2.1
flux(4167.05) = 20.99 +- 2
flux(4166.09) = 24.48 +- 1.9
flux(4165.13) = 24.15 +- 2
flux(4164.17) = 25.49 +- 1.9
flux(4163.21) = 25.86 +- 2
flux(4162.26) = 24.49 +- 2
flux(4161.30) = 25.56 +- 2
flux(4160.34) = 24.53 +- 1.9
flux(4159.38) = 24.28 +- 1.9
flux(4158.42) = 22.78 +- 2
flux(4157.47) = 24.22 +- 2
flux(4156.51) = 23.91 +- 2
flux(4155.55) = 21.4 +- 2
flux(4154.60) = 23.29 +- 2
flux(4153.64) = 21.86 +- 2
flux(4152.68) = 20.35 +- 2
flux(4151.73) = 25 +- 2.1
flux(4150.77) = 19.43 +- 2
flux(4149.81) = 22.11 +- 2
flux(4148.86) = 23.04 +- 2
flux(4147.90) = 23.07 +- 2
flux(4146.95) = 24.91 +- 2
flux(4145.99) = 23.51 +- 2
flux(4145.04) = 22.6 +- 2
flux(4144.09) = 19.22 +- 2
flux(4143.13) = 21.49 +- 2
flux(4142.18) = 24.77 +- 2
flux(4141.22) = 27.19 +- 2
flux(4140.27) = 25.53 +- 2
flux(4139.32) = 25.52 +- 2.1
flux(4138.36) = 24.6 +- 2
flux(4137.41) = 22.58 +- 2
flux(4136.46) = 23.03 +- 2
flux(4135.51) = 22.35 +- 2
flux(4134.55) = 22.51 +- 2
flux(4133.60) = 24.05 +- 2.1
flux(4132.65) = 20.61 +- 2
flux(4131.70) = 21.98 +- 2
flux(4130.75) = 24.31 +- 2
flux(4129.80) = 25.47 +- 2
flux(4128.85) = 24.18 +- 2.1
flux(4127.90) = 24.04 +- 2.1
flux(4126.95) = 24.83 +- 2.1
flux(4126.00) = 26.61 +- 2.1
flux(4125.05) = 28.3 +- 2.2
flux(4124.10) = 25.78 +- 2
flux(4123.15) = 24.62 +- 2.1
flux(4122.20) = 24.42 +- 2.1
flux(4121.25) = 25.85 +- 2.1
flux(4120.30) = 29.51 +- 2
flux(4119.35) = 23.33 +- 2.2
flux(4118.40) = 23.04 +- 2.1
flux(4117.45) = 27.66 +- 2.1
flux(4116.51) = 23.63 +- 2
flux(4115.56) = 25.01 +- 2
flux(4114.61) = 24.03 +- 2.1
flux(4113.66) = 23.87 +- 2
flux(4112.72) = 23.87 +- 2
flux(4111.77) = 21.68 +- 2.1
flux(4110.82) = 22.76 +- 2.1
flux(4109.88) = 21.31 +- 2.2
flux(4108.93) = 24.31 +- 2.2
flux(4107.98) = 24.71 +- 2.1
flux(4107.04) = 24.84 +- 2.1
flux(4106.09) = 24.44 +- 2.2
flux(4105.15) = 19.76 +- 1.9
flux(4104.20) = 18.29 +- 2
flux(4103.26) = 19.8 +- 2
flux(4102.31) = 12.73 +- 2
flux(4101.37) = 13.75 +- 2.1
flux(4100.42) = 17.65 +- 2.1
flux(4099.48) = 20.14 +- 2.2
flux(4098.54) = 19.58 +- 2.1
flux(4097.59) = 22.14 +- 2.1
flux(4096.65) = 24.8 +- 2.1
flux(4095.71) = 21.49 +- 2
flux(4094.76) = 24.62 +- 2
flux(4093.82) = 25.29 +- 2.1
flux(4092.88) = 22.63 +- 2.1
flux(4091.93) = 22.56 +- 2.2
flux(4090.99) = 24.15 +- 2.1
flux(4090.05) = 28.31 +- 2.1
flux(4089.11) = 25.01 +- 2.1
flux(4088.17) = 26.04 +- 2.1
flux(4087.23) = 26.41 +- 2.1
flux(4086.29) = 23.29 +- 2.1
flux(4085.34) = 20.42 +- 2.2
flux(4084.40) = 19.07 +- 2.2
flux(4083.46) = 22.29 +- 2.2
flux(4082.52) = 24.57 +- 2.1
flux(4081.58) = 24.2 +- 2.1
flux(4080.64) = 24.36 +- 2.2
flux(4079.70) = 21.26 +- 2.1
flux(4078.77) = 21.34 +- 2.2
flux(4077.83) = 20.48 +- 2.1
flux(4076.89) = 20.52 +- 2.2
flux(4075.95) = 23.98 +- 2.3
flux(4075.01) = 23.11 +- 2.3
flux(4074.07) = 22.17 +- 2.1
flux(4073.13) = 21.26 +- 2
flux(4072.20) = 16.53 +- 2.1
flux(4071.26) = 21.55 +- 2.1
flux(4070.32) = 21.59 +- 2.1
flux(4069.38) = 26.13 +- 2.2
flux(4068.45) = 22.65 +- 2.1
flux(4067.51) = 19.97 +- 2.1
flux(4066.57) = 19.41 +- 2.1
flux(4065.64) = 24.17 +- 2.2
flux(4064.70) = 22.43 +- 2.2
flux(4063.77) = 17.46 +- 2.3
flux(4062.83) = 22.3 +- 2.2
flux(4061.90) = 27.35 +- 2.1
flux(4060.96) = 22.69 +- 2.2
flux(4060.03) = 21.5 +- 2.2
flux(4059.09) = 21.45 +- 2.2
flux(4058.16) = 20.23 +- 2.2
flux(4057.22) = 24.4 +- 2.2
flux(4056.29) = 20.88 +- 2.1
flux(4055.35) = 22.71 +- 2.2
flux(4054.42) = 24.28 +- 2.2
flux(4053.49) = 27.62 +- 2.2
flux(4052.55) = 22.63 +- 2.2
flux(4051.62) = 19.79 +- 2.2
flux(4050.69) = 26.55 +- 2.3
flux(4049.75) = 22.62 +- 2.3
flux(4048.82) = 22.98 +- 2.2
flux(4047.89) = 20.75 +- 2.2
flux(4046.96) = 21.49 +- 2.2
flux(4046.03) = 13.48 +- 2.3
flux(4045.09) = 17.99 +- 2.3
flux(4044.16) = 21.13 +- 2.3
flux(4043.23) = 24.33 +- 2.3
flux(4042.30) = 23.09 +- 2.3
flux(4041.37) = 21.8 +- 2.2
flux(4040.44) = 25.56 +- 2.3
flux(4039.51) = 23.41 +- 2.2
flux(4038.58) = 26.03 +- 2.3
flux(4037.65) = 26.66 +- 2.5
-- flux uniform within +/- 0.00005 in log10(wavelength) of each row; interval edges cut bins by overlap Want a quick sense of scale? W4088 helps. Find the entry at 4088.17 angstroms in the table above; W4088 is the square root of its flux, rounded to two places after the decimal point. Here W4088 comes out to 5.10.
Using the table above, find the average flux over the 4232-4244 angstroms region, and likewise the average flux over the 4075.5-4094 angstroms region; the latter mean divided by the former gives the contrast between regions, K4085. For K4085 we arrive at 1.03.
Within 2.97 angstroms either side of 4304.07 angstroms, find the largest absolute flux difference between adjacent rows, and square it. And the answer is 14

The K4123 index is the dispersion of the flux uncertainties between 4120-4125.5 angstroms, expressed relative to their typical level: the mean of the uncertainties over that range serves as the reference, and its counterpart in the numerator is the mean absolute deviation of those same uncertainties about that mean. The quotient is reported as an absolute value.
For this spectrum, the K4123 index 0.0267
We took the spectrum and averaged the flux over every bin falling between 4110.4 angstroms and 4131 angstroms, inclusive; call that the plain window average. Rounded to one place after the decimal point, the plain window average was 24.9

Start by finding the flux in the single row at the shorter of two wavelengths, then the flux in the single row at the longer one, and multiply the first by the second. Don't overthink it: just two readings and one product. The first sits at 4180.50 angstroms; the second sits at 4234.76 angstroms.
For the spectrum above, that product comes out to 545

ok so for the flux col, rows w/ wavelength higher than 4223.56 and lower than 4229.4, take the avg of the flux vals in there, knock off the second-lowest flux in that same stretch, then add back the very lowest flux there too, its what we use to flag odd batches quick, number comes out 19.8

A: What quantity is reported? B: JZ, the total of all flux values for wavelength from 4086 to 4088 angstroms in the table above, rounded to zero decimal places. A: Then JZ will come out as 50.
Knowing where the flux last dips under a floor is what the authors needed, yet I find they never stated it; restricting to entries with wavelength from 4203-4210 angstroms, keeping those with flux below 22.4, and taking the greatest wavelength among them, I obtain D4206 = 4207.54 angstroms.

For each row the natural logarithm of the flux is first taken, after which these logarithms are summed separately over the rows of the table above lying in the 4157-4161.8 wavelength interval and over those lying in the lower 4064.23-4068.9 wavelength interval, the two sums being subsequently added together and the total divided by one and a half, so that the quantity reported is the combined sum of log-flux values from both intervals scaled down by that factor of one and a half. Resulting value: 20.9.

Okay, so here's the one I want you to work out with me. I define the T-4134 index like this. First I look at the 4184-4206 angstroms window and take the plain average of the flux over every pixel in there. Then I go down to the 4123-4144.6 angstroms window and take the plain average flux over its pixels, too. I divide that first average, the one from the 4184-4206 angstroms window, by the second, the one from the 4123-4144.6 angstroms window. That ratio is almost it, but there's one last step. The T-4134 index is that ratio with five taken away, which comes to -4.05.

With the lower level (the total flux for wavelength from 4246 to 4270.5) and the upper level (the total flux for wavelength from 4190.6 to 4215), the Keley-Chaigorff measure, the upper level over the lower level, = 1.06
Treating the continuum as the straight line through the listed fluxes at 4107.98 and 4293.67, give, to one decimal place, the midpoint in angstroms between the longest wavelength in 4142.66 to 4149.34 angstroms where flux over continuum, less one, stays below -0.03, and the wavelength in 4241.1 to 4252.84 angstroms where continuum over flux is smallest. 4197.2 angstroms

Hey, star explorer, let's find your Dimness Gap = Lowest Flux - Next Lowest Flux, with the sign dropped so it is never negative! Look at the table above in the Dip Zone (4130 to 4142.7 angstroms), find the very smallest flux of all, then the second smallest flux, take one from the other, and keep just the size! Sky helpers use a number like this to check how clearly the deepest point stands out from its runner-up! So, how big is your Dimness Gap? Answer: 1.4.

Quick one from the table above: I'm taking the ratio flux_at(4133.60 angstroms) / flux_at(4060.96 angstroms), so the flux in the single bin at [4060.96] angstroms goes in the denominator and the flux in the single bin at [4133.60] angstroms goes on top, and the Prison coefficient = 1.06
